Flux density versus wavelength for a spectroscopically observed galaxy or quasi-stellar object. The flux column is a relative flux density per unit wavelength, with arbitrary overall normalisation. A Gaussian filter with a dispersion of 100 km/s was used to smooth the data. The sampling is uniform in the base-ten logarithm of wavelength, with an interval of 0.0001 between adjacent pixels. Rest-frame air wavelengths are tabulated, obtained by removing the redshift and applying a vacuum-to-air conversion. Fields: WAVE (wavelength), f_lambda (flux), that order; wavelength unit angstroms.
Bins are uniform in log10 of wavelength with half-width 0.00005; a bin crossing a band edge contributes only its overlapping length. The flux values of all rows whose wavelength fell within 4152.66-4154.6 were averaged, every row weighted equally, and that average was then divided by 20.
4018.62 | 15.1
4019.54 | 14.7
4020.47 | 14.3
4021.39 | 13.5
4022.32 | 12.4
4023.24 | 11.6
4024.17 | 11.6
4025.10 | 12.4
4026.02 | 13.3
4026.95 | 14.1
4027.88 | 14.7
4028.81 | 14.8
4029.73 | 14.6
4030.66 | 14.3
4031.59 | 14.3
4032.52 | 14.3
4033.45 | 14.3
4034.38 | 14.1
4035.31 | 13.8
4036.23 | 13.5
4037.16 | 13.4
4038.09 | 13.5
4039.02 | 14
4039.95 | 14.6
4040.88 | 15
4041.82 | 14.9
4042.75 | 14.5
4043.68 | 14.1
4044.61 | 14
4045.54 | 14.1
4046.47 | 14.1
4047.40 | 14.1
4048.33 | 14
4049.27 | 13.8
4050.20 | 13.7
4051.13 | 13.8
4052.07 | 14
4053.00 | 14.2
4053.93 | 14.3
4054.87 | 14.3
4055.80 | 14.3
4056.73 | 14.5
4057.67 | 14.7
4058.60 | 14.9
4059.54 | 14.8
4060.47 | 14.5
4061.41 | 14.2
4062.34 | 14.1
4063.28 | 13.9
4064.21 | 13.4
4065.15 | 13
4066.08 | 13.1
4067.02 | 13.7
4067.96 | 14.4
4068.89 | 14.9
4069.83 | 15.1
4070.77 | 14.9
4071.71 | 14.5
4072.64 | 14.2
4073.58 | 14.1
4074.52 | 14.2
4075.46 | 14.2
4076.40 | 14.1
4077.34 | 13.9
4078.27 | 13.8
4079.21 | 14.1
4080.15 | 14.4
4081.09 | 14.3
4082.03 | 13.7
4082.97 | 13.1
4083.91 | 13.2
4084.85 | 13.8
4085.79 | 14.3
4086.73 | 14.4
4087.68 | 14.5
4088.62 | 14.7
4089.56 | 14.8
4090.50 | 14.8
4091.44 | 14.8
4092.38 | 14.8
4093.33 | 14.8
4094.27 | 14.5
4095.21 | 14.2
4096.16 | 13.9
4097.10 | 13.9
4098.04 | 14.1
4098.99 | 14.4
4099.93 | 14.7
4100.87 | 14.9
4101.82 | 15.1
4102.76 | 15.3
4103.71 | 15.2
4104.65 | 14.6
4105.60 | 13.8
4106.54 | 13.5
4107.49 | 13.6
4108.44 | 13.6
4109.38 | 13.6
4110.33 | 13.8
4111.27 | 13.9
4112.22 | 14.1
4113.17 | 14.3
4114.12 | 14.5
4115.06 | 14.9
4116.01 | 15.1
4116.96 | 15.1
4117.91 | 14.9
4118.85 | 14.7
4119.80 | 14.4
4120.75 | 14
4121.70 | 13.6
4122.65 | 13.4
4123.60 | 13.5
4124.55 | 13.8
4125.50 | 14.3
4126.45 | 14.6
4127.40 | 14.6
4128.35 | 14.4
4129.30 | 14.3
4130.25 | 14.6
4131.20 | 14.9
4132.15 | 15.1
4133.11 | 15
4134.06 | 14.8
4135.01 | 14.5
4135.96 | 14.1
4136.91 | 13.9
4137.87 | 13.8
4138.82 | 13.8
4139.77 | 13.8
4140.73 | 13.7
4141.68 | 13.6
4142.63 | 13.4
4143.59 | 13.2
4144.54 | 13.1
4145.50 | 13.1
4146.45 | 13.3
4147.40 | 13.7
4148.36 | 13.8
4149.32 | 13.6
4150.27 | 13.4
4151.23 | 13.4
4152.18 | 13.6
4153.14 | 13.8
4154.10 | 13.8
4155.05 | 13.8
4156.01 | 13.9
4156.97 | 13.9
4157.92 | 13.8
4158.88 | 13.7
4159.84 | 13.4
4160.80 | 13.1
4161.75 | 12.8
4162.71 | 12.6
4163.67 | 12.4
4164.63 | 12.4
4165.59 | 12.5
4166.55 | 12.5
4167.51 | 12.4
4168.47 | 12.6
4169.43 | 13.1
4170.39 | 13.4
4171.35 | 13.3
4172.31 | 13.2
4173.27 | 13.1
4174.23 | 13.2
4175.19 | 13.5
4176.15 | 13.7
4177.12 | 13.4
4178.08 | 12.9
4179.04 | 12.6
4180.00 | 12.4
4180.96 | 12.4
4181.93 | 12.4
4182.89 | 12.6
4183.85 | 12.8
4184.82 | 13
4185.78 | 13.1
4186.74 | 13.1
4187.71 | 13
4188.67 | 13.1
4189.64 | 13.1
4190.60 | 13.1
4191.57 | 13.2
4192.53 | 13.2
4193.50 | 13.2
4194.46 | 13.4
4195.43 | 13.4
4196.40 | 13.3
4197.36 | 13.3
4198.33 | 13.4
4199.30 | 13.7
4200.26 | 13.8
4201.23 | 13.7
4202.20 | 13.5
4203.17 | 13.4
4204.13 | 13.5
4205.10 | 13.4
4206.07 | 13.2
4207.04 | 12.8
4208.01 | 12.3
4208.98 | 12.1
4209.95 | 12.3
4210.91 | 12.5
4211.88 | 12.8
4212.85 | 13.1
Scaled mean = 0.690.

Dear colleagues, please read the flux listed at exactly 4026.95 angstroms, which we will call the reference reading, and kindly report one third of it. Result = 4.7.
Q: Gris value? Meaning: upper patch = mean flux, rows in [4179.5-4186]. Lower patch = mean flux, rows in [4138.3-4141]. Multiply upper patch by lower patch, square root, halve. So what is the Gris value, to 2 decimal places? 6.60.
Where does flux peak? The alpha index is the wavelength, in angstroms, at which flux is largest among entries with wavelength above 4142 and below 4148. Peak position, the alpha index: 4147.40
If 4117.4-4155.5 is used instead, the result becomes 4132.15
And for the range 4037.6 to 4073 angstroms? 4069.83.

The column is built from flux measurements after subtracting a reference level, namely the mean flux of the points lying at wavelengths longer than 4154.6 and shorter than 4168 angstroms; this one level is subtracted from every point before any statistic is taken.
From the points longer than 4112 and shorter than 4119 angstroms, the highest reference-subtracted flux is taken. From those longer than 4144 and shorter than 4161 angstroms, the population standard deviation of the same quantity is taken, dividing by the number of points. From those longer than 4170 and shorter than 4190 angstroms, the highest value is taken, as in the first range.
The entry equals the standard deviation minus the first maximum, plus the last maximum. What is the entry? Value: -1.1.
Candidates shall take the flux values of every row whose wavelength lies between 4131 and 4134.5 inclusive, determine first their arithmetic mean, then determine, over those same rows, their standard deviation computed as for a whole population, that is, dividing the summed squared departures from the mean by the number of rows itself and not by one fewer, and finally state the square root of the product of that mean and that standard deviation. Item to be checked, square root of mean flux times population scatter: 1.29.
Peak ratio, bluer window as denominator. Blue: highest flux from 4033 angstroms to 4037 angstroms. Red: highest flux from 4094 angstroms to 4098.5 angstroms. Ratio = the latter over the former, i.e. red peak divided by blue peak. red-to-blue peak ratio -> 1.01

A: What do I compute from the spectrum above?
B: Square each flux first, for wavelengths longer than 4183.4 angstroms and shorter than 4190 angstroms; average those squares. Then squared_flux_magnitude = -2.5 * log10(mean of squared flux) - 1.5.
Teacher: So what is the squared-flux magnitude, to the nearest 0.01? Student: -7.07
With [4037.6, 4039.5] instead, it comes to -7.19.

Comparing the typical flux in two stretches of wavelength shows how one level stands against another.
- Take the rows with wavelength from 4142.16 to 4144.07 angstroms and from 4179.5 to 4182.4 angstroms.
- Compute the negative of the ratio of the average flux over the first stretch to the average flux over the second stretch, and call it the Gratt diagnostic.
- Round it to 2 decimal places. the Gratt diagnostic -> -1.07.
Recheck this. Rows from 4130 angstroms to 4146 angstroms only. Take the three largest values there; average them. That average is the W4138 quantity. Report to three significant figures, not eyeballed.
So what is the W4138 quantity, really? 15.0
